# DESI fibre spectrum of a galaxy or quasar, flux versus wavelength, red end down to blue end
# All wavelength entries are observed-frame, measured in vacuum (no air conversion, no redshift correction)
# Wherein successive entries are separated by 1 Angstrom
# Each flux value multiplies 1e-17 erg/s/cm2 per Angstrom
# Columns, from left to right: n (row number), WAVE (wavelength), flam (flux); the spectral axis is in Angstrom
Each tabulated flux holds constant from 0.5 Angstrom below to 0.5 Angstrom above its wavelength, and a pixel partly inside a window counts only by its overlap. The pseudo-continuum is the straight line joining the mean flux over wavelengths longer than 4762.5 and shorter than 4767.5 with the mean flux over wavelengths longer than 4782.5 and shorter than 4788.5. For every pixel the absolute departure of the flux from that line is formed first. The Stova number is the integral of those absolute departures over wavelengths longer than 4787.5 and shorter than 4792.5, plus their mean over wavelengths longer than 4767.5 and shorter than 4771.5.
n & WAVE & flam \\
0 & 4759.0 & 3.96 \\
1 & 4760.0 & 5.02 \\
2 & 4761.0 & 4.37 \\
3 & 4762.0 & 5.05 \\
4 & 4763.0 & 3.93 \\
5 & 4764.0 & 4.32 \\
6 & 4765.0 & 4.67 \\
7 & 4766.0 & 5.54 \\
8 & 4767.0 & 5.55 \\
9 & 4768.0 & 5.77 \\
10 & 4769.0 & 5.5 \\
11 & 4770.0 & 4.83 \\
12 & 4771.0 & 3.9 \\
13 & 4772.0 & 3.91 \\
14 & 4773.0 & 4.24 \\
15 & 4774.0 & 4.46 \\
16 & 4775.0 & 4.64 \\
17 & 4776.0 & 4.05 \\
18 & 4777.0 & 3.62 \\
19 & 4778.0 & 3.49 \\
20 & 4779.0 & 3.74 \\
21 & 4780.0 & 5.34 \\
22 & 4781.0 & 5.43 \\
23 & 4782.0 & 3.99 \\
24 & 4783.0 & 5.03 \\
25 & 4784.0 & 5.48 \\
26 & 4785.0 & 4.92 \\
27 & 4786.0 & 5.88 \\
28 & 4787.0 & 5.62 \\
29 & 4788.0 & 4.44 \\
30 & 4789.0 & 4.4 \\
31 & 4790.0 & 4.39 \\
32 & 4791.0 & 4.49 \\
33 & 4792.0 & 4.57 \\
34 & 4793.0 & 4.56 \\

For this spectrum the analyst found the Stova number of 5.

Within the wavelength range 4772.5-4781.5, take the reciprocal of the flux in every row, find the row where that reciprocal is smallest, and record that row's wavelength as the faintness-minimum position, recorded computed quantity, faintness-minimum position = 4781.0 Angstrom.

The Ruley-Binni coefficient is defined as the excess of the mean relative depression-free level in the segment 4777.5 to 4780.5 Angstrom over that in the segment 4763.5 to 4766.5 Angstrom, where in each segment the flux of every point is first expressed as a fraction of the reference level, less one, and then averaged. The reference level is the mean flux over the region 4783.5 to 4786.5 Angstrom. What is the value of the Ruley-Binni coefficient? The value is -0.12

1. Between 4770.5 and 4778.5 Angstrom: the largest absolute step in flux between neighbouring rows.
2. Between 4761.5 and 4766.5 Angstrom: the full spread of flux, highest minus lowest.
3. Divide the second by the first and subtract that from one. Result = -1.7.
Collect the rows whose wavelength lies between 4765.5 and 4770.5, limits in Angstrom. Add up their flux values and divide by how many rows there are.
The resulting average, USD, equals 5.4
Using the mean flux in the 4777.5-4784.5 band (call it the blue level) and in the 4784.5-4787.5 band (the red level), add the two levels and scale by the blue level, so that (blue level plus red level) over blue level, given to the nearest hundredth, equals 2.18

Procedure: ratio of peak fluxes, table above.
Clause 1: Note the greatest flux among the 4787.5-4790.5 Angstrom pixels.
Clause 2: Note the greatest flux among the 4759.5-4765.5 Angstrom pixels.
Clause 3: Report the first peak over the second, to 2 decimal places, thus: 0.88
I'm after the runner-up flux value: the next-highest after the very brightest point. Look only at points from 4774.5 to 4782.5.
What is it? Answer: 5.34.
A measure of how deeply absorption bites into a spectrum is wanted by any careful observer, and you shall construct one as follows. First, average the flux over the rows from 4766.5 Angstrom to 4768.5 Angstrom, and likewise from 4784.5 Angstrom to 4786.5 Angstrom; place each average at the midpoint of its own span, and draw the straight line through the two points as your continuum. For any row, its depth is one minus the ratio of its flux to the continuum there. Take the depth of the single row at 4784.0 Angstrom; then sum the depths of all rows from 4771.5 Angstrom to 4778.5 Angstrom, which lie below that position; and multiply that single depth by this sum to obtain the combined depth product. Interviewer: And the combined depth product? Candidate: 0.0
